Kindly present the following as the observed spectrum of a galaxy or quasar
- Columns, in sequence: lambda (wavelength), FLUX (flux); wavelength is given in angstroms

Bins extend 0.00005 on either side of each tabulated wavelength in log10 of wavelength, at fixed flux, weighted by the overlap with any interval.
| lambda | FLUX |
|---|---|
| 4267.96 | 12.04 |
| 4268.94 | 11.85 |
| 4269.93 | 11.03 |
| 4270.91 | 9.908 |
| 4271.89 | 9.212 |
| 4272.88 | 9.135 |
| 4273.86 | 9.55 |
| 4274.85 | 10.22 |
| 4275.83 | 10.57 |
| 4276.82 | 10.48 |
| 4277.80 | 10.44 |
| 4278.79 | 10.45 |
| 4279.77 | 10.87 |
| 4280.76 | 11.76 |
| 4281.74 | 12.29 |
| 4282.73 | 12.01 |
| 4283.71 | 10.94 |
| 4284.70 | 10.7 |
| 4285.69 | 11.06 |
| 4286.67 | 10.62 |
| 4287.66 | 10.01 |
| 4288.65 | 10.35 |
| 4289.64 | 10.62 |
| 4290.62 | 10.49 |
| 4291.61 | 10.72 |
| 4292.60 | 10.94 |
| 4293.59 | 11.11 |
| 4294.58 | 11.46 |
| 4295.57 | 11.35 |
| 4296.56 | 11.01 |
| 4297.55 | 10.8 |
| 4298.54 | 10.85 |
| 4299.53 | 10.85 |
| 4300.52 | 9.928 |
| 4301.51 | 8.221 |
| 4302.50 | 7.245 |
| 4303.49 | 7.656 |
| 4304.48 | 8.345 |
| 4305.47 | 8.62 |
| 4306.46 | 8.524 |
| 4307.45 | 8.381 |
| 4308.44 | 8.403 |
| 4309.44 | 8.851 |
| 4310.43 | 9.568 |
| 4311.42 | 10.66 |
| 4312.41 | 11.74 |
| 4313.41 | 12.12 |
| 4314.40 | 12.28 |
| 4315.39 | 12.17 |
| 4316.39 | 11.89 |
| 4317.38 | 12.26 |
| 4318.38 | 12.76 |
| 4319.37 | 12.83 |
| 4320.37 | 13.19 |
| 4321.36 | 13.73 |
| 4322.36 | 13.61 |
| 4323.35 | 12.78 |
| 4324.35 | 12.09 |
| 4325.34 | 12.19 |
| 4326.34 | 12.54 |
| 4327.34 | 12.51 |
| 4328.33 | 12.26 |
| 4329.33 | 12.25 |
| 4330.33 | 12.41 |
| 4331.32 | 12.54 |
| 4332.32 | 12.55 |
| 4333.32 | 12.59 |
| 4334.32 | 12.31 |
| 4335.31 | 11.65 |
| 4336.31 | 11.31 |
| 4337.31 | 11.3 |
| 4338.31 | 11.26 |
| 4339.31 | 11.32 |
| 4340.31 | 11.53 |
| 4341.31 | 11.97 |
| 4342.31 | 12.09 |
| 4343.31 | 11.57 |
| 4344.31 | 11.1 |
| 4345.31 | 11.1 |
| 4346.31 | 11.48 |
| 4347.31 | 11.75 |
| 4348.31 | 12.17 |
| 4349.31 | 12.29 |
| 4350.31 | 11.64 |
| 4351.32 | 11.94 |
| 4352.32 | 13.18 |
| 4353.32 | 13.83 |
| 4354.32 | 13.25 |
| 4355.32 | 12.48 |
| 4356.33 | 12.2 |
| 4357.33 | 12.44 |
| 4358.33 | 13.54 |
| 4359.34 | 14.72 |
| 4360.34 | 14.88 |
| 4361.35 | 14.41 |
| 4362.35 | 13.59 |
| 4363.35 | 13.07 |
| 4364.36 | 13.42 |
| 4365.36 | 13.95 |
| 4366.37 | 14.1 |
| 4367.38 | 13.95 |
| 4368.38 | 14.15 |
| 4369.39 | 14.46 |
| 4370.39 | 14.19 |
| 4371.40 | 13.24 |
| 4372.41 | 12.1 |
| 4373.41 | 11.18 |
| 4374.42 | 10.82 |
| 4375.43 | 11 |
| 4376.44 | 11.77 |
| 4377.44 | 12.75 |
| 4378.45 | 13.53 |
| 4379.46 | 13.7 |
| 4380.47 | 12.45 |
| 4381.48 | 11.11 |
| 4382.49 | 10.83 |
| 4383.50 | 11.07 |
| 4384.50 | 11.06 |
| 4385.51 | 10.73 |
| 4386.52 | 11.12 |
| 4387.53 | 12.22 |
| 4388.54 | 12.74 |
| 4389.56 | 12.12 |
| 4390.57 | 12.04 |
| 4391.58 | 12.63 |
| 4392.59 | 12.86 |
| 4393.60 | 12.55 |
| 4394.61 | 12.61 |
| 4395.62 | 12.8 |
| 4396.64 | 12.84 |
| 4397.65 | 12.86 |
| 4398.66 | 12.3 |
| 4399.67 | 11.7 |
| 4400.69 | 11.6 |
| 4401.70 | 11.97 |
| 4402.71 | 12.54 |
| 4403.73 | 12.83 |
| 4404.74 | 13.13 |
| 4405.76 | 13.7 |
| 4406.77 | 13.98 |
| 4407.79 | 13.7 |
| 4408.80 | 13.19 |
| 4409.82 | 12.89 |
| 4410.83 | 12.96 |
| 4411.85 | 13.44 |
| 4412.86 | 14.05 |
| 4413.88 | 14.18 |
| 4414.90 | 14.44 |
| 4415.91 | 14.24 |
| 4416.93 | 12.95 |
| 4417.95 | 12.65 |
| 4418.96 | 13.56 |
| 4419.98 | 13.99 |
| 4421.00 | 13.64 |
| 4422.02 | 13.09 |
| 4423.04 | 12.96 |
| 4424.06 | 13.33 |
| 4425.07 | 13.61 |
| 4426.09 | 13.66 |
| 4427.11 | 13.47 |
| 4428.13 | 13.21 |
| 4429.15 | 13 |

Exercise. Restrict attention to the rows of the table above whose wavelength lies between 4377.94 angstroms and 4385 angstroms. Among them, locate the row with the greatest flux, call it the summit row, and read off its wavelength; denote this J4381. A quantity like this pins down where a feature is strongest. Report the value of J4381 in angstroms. 4379.46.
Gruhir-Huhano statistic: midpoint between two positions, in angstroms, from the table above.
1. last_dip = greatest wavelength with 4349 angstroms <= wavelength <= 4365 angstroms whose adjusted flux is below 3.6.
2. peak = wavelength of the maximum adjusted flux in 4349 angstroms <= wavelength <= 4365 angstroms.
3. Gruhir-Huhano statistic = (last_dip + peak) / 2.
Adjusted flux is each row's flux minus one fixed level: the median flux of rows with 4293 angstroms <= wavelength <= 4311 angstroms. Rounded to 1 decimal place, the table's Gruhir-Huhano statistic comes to 4358.8 angstroms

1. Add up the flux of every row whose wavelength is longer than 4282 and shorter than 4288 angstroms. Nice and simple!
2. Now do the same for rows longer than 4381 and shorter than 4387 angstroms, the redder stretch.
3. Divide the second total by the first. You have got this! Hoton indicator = 1.01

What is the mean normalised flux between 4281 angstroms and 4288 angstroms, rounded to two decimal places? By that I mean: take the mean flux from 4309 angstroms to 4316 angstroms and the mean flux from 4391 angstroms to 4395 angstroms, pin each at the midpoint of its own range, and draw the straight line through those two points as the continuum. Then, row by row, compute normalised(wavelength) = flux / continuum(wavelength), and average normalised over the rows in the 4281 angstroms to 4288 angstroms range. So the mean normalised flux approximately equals 1.06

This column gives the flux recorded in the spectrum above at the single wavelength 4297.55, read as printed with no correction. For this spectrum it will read 10.8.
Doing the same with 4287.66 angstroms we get 10.01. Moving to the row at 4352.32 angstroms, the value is 13.18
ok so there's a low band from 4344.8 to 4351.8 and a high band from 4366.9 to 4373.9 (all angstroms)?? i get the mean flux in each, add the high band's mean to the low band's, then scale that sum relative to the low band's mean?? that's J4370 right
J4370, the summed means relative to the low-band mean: 2.13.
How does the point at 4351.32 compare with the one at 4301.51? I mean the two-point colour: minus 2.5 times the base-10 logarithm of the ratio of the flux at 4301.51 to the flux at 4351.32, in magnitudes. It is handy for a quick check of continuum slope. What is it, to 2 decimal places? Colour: 0.41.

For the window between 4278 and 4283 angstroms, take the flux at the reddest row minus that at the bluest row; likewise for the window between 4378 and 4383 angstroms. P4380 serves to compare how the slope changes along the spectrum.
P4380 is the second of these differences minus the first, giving -4.3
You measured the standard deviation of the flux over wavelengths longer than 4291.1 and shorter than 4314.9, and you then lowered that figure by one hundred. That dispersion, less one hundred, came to -98.5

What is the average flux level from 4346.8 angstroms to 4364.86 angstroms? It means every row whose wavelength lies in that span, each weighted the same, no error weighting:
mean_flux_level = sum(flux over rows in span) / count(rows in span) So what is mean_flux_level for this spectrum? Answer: 13.0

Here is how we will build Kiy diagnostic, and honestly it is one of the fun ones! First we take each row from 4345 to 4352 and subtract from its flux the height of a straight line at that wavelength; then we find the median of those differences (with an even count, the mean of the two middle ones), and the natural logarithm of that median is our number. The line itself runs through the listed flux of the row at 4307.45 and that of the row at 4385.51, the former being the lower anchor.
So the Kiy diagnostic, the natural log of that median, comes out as 0.77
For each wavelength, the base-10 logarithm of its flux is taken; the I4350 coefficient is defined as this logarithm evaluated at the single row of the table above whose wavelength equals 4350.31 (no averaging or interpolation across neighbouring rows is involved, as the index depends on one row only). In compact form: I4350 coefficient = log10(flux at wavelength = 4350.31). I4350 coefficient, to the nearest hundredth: 1.07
